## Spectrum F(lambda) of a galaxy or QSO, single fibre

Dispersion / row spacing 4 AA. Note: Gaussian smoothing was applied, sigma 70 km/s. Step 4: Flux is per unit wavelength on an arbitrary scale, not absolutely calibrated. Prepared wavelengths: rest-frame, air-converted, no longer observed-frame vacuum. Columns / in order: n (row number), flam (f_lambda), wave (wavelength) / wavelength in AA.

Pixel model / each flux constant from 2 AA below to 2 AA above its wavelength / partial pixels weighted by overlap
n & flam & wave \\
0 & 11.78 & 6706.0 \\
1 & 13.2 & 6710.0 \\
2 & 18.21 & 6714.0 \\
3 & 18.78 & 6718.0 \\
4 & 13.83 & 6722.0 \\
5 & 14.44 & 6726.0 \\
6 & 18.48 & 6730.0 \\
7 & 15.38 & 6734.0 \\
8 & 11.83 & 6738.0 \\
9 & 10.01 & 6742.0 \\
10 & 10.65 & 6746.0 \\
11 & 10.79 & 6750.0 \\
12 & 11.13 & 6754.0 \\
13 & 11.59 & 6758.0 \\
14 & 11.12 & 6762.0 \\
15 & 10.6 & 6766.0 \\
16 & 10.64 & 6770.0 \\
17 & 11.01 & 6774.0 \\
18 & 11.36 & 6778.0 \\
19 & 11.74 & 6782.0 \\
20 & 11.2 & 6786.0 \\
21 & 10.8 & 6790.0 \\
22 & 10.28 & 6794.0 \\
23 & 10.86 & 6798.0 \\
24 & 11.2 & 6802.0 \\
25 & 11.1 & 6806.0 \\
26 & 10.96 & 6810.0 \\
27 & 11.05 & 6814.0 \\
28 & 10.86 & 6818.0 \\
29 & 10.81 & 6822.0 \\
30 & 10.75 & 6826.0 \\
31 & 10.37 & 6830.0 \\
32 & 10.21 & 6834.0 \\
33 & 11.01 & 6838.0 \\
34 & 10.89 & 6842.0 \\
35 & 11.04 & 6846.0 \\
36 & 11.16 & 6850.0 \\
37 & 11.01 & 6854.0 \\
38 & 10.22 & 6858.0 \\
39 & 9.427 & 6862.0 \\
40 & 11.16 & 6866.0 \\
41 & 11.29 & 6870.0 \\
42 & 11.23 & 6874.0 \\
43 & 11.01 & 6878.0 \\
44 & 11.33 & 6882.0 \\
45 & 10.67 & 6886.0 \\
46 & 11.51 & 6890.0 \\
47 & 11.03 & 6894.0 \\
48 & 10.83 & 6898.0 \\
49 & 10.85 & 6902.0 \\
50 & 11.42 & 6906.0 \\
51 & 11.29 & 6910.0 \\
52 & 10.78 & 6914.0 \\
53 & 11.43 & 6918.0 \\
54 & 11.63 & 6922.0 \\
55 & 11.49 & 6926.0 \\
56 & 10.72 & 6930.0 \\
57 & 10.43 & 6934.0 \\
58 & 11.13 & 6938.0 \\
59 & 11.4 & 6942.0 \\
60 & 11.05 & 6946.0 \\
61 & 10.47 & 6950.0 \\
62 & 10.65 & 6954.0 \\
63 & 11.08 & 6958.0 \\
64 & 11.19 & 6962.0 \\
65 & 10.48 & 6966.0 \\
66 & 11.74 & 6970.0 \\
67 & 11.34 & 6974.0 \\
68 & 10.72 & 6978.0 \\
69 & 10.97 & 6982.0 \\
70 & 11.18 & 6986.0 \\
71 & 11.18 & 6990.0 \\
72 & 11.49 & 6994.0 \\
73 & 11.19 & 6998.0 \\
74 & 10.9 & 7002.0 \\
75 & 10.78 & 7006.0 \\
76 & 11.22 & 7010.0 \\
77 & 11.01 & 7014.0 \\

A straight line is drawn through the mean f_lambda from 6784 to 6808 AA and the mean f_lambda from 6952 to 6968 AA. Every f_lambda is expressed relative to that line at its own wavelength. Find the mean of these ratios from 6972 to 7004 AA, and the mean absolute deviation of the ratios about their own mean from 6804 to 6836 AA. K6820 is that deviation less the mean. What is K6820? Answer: -1.00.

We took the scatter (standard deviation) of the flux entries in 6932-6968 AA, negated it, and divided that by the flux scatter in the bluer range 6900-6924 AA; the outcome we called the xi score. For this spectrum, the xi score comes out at -1.1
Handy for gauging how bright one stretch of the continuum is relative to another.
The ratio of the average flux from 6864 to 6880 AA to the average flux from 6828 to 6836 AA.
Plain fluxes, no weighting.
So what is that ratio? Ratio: 1.086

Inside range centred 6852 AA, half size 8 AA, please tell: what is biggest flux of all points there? 11.16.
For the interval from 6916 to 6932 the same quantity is 11.63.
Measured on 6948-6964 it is 11.19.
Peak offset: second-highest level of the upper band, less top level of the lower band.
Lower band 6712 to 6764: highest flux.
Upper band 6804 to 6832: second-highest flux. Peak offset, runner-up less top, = -7.7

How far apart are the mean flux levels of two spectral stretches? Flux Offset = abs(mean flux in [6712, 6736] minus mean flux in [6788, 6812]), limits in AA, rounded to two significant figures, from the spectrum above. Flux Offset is 5.7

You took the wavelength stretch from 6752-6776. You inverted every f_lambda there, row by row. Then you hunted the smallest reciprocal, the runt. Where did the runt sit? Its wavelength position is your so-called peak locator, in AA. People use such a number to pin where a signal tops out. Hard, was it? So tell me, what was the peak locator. 6758.0 AA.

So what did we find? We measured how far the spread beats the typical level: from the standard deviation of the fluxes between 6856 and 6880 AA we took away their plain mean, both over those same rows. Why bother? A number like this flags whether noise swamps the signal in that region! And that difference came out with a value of -10.0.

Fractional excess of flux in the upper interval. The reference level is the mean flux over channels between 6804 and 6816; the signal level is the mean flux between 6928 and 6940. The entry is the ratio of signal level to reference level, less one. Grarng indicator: -0.03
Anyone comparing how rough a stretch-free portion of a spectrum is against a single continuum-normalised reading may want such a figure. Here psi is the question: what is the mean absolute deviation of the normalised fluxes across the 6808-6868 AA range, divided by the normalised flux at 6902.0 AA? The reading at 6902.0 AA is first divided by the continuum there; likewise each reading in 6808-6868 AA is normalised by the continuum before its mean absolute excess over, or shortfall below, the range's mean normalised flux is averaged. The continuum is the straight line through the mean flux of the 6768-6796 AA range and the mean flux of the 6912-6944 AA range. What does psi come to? 0.033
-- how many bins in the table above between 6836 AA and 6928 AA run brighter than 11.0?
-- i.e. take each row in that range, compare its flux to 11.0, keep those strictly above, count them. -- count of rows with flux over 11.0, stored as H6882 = 16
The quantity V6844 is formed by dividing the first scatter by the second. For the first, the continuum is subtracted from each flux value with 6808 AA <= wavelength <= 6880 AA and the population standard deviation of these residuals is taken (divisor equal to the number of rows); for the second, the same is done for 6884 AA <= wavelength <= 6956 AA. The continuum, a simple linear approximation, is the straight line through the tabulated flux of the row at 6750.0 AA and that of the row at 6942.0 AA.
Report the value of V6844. 1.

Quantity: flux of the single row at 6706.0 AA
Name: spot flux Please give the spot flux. 11.78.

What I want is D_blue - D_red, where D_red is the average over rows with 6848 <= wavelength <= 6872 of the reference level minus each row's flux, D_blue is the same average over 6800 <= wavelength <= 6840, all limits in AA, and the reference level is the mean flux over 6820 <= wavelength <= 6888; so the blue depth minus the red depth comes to -0.1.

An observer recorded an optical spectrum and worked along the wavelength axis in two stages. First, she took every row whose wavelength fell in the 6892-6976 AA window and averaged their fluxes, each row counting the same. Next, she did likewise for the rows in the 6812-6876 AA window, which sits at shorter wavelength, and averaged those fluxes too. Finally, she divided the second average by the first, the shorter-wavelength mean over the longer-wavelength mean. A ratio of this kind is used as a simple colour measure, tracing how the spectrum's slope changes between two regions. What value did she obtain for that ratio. 0.97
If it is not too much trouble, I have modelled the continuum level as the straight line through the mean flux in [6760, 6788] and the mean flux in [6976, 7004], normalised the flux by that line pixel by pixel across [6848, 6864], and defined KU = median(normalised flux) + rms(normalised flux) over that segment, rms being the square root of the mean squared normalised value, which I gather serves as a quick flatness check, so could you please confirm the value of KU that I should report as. 1.90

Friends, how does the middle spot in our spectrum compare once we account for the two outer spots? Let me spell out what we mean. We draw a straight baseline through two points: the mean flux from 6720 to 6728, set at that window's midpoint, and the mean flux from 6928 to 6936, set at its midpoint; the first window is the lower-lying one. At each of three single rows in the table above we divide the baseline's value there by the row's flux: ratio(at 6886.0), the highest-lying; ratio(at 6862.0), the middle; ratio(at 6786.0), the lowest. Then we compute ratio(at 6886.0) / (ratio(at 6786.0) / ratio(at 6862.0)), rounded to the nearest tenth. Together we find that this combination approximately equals 1.1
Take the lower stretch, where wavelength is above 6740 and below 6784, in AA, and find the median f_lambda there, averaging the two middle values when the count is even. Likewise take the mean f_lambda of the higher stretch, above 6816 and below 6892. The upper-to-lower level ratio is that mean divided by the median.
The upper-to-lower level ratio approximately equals 0.98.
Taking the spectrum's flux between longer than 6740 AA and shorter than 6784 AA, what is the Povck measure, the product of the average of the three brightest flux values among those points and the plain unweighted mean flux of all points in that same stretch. 127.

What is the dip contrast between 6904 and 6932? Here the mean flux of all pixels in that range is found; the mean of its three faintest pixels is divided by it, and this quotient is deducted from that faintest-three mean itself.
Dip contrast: 9.96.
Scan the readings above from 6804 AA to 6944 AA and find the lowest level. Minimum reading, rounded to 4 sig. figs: 9.427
